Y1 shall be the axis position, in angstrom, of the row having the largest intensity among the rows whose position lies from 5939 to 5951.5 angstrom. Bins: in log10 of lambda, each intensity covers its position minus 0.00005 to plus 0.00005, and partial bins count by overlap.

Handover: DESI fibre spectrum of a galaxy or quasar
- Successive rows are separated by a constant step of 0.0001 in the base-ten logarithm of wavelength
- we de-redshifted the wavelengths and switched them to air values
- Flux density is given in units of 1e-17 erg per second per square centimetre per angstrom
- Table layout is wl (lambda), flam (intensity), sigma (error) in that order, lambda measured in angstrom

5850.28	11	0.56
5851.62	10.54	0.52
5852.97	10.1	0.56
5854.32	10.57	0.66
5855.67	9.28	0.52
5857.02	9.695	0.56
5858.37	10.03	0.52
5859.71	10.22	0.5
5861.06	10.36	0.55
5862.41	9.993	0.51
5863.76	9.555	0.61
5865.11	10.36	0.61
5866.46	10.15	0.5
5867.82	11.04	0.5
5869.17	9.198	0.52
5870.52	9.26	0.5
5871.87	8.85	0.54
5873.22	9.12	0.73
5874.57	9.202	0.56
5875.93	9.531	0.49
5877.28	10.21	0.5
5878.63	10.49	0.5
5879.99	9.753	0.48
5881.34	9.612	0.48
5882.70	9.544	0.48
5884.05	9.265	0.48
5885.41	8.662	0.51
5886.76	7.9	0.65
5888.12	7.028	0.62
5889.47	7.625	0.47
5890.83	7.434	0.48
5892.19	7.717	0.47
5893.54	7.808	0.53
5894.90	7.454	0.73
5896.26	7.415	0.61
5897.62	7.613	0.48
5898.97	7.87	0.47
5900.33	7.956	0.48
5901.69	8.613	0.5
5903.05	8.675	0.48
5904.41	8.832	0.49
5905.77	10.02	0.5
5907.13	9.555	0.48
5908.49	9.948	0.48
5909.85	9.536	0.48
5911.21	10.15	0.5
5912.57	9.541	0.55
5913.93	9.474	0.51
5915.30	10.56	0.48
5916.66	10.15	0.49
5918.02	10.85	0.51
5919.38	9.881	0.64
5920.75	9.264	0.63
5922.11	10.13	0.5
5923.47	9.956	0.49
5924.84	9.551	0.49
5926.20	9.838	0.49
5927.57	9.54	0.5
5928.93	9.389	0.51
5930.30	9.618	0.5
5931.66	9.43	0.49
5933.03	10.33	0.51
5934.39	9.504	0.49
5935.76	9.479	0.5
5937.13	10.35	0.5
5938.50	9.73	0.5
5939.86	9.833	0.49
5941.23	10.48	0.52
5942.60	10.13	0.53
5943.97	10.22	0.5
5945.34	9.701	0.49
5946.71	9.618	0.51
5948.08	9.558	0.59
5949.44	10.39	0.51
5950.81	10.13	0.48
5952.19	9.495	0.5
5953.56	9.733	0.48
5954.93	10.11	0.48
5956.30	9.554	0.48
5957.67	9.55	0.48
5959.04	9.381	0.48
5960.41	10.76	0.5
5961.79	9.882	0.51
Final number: 5941.23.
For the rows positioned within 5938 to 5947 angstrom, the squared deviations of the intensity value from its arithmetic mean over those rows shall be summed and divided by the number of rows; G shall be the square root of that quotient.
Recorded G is 0.30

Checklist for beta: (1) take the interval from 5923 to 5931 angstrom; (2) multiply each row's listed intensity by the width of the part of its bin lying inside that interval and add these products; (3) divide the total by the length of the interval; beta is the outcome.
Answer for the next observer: 9.6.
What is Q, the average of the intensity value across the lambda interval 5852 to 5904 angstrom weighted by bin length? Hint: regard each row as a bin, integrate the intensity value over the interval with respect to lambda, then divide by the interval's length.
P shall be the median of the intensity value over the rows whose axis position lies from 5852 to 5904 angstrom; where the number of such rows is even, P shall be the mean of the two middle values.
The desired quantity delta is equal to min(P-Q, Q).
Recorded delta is 0.18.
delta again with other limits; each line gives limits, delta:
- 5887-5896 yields 0.02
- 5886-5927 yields 0.42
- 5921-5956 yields -0.11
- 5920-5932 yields -0.09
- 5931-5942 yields -0.11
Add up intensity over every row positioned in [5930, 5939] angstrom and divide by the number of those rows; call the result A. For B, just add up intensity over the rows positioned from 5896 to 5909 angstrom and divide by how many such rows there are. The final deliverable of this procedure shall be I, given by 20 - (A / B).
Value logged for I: 18.9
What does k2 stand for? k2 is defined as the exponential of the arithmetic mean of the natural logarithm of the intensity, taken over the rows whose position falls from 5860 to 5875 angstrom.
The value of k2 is 9.71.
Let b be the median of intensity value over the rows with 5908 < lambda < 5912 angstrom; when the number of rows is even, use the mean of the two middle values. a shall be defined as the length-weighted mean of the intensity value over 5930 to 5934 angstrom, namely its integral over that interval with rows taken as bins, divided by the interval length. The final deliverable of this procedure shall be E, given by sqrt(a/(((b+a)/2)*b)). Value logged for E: 0.32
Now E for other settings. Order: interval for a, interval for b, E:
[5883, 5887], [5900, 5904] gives 0.34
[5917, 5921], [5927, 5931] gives 0.33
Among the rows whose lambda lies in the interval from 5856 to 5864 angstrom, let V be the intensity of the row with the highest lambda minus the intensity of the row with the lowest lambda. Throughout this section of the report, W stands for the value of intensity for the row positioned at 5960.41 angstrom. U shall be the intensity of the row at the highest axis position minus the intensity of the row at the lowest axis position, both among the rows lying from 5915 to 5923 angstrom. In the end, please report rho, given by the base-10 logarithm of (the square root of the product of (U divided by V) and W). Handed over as 0.8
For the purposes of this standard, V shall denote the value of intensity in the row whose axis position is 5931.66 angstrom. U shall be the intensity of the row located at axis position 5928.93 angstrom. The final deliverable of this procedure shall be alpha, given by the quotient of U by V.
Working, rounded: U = 9.389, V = 9.43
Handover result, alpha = 1.00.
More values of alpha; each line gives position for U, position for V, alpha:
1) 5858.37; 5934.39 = 1.06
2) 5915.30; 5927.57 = 1.11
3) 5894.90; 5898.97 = 0.95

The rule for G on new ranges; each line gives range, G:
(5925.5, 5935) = 0.30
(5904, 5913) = 0.41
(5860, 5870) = 0.55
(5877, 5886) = 0.56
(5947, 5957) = 0.33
